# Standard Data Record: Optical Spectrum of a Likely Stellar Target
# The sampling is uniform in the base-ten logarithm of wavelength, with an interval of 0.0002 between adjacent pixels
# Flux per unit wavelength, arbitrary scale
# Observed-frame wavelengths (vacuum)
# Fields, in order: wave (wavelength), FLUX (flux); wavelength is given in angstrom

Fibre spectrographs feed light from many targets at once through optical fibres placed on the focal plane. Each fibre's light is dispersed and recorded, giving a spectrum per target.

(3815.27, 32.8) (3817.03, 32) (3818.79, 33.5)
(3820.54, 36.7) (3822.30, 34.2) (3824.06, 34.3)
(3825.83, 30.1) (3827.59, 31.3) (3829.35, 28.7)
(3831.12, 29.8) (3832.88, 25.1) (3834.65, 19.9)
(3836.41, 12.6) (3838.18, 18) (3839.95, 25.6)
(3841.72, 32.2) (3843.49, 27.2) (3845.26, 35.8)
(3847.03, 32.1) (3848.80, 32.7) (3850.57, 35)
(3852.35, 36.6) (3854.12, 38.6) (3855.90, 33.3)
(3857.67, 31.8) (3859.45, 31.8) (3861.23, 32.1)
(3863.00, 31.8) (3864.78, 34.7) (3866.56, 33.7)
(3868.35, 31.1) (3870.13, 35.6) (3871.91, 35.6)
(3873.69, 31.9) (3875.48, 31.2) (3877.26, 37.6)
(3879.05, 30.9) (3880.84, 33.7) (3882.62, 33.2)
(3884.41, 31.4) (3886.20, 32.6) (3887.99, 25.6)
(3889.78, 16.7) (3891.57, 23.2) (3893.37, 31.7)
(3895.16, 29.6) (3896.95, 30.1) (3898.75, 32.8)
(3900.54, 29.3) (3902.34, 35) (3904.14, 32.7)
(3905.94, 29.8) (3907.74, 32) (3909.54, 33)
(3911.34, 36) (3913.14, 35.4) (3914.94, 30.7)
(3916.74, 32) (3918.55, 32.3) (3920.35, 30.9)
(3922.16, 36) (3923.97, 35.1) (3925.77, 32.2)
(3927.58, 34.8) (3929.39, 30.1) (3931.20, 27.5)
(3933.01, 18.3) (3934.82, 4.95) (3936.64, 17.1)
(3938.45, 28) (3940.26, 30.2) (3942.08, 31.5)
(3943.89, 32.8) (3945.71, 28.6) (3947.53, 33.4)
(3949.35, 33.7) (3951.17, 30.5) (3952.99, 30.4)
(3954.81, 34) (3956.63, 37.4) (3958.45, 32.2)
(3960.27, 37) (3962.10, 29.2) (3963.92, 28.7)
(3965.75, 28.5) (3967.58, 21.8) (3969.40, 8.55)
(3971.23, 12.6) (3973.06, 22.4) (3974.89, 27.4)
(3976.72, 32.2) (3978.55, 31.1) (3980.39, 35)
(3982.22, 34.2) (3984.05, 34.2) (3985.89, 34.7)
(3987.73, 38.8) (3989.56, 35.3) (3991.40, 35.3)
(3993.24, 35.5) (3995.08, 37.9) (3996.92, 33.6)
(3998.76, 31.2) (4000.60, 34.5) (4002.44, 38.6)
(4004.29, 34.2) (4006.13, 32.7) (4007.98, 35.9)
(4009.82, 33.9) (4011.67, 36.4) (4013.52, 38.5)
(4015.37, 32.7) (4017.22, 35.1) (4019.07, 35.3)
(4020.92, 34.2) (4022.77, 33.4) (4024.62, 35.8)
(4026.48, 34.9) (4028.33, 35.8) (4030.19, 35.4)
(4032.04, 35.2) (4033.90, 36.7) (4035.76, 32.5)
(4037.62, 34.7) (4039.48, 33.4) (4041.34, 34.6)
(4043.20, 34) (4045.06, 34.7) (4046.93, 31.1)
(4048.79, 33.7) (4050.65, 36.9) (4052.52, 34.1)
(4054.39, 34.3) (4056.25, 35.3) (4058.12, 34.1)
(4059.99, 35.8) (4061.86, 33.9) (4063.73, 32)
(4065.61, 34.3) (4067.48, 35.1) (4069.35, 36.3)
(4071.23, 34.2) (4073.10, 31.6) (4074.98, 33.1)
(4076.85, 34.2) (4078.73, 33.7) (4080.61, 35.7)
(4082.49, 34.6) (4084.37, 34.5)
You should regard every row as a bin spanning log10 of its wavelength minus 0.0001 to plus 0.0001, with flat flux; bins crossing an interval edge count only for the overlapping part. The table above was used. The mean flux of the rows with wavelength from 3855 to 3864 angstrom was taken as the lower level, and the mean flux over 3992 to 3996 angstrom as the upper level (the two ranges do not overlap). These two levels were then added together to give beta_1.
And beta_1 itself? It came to 69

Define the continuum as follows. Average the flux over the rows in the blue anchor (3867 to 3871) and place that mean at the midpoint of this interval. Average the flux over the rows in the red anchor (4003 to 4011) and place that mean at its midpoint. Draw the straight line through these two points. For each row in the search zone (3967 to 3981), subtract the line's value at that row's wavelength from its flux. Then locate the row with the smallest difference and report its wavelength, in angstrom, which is 3969.40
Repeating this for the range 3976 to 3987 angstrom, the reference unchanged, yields 3978.55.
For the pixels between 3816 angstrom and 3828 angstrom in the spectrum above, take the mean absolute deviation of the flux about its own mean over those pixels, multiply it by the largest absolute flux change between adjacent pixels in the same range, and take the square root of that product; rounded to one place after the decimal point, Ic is 2.7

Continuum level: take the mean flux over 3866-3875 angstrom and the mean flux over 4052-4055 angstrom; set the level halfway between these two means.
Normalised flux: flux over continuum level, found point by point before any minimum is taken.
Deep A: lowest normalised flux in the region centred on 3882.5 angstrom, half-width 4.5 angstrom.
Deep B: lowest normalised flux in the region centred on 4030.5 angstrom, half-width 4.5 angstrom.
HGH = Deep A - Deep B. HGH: -0.1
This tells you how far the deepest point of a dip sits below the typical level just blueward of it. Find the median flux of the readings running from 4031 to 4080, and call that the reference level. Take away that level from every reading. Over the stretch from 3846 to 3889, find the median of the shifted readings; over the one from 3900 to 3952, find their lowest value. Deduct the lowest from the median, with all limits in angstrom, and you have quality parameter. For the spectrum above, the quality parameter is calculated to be 28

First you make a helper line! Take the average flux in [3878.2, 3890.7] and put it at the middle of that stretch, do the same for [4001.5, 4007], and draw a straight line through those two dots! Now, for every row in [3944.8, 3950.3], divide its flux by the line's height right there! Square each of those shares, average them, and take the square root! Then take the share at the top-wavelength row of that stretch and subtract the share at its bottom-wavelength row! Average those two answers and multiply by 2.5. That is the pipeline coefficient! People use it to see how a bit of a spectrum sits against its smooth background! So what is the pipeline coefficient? 1.43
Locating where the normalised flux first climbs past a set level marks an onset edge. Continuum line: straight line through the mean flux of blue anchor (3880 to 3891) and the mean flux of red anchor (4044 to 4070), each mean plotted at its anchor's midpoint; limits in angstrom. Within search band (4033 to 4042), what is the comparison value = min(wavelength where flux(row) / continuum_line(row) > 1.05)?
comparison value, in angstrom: 4033.90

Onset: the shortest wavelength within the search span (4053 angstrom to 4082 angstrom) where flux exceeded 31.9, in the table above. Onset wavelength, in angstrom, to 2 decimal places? 4054.39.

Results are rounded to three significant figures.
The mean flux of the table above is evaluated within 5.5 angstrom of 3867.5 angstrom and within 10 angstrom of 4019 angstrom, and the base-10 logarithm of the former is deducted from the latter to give 33.6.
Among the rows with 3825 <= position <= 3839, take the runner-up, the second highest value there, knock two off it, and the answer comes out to 28.1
